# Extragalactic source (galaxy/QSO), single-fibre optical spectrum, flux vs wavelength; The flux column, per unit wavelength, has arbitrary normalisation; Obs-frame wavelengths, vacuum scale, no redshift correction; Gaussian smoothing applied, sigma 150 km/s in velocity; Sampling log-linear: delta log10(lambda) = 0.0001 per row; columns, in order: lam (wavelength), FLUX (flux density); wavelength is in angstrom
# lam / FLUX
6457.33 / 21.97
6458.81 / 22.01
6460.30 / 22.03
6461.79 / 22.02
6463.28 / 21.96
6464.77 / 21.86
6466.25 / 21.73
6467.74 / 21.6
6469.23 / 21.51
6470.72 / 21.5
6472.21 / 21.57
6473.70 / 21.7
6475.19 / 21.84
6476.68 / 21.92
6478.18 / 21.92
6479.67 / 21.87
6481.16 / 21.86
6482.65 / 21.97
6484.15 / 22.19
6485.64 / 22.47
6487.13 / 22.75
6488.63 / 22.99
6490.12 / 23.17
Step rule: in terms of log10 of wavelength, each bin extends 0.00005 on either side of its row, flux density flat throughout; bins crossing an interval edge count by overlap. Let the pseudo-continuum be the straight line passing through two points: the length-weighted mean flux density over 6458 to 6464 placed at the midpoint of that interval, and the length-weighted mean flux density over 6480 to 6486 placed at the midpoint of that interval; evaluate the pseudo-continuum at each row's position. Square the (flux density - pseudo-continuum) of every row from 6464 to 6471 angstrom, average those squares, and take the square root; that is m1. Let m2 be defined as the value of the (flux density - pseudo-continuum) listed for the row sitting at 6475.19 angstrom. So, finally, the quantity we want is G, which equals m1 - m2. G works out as 0.63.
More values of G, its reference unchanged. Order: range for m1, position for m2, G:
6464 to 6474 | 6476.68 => 0.56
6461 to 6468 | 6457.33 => 0.27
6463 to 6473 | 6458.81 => 0.38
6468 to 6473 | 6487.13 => -0.13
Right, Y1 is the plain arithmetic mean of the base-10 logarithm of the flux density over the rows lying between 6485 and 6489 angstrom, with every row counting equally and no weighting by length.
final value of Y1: 1.36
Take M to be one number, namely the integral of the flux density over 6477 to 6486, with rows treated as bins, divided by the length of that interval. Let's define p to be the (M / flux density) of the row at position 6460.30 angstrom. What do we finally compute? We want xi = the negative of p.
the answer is -1.00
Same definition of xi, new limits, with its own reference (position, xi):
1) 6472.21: -1.02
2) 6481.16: -1.01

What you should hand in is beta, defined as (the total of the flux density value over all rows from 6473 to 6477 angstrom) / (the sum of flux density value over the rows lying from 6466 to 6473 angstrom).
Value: 0.61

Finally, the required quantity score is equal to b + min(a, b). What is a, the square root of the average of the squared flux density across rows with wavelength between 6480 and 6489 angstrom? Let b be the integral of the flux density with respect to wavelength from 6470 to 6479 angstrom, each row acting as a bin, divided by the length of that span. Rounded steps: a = 22.4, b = 21.7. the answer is 43.5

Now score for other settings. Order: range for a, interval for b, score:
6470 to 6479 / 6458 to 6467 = 43.7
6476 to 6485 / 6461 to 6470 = 43.6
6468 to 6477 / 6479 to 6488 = 43.9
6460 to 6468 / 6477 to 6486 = 43.9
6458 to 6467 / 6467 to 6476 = 43.3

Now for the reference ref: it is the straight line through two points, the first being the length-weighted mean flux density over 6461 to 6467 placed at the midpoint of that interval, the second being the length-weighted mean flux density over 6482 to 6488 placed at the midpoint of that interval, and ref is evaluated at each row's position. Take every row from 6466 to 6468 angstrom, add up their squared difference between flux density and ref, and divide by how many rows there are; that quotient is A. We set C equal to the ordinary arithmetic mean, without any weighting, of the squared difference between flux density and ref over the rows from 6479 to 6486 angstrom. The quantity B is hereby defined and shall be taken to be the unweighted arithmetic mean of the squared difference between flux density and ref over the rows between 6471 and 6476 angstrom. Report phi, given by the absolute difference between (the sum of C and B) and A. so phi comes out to 0.16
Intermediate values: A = 0.10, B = 0.167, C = 0.084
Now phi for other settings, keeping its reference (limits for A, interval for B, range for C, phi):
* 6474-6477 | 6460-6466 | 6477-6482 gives 0.07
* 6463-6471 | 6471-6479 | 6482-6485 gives 0.06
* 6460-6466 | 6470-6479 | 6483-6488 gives 0.19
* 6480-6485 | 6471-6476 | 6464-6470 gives 0.18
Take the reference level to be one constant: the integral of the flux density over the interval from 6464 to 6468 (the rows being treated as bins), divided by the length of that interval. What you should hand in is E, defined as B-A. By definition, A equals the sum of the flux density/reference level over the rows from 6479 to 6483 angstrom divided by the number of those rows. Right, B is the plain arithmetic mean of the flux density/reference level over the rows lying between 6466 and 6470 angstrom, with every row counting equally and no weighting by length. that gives -0.013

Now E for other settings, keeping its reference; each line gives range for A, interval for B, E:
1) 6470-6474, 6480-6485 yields 0.019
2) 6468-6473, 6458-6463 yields 0.023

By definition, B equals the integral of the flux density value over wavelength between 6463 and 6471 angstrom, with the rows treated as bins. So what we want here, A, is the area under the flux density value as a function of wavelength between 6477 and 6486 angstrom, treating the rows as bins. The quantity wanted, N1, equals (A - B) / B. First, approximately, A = 198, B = 174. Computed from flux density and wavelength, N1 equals 0.14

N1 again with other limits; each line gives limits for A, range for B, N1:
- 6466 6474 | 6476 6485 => -0.13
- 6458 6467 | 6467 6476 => 0.01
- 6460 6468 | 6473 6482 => -0.11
